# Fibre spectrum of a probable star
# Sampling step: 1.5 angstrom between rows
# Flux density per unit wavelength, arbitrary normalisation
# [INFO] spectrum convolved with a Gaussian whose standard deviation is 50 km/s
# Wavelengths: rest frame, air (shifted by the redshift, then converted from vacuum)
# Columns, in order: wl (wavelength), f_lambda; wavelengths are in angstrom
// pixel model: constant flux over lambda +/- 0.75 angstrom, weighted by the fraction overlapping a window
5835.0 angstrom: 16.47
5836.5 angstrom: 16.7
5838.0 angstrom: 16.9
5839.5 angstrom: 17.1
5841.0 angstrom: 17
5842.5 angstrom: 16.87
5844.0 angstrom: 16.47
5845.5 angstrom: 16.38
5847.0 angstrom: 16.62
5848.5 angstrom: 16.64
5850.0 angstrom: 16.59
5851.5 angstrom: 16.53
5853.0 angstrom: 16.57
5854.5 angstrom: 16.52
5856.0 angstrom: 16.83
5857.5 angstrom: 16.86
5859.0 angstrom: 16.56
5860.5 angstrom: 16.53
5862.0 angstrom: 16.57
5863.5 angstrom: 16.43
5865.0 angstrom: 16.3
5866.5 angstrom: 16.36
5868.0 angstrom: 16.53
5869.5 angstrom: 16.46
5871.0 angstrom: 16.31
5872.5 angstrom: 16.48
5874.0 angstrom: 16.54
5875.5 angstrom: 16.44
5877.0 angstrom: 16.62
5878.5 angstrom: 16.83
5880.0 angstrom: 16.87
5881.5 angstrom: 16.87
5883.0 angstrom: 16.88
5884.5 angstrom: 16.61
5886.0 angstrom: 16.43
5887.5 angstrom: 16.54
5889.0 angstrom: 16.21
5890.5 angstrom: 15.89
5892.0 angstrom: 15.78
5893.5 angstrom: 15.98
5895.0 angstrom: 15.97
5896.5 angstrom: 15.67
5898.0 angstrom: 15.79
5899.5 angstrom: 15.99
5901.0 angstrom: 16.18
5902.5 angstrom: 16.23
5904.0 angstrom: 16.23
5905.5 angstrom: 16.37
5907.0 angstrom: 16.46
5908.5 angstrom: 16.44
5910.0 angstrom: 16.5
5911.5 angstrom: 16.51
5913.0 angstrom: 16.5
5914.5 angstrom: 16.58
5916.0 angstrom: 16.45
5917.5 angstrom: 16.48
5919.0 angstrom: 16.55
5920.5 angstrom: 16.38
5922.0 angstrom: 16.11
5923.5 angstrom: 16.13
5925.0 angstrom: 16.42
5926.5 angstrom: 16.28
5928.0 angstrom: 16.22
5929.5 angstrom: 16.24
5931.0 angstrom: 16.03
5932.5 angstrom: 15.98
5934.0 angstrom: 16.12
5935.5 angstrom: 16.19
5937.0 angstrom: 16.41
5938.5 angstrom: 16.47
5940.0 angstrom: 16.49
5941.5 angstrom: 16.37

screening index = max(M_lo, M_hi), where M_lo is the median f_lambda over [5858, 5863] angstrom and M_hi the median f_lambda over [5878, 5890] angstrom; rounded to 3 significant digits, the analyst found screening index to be 16.7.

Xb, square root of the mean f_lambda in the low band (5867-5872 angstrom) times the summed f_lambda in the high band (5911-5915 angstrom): 28.5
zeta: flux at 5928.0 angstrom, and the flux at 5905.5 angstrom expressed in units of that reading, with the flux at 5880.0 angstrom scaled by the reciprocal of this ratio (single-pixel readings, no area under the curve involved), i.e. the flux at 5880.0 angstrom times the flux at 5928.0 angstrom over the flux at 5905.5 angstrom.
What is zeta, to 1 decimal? 16.7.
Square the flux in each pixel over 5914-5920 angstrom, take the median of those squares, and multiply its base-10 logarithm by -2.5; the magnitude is -6.09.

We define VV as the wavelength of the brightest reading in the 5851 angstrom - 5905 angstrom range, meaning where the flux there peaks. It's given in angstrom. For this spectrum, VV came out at 5883.0 angstrom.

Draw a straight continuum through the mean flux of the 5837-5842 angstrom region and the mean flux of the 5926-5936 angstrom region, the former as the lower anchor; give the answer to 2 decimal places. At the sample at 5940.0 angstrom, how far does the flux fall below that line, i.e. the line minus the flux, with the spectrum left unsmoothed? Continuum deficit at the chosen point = -0.42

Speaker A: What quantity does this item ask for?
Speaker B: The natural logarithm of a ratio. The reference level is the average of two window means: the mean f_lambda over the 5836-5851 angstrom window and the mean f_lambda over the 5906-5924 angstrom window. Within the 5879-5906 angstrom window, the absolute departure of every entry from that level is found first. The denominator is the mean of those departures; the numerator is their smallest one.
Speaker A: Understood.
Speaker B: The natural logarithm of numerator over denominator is -2.5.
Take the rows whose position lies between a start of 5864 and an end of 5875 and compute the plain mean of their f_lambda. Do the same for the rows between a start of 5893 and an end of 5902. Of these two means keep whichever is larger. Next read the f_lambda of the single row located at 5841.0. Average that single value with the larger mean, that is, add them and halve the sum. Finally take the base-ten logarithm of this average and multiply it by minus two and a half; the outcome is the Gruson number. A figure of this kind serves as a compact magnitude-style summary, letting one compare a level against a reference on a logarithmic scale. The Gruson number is -3.06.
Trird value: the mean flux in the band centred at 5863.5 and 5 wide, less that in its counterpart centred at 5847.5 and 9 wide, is -0.11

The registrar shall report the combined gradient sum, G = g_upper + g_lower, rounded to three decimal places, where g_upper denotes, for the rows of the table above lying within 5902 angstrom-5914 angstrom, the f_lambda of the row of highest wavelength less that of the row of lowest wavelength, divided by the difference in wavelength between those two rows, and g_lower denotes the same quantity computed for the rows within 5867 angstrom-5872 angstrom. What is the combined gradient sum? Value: -0.048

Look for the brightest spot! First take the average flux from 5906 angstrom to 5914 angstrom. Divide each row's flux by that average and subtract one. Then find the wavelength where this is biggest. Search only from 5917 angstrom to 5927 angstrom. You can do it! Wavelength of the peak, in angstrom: 5919.0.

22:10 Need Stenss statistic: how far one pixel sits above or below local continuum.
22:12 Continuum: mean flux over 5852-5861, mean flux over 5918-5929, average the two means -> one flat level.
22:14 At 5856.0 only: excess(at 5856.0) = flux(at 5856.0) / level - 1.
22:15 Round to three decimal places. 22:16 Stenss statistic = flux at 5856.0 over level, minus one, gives 0.022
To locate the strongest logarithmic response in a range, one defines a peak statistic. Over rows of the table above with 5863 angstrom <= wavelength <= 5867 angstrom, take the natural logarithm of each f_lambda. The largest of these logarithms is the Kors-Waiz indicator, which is 2.799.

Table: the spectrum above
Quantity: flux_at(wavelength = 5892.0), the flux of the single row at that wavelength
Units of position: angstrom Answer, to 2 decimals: 15.78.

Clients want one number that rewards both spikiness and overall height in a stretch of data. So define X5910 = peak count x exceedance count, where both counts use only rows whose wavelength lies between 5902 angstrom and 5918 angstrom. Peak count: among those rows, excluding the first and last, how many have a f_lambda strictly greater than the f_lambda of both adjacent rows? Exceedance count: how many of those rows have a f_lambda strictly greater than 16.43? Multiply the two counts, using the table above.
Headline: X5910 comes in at 24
